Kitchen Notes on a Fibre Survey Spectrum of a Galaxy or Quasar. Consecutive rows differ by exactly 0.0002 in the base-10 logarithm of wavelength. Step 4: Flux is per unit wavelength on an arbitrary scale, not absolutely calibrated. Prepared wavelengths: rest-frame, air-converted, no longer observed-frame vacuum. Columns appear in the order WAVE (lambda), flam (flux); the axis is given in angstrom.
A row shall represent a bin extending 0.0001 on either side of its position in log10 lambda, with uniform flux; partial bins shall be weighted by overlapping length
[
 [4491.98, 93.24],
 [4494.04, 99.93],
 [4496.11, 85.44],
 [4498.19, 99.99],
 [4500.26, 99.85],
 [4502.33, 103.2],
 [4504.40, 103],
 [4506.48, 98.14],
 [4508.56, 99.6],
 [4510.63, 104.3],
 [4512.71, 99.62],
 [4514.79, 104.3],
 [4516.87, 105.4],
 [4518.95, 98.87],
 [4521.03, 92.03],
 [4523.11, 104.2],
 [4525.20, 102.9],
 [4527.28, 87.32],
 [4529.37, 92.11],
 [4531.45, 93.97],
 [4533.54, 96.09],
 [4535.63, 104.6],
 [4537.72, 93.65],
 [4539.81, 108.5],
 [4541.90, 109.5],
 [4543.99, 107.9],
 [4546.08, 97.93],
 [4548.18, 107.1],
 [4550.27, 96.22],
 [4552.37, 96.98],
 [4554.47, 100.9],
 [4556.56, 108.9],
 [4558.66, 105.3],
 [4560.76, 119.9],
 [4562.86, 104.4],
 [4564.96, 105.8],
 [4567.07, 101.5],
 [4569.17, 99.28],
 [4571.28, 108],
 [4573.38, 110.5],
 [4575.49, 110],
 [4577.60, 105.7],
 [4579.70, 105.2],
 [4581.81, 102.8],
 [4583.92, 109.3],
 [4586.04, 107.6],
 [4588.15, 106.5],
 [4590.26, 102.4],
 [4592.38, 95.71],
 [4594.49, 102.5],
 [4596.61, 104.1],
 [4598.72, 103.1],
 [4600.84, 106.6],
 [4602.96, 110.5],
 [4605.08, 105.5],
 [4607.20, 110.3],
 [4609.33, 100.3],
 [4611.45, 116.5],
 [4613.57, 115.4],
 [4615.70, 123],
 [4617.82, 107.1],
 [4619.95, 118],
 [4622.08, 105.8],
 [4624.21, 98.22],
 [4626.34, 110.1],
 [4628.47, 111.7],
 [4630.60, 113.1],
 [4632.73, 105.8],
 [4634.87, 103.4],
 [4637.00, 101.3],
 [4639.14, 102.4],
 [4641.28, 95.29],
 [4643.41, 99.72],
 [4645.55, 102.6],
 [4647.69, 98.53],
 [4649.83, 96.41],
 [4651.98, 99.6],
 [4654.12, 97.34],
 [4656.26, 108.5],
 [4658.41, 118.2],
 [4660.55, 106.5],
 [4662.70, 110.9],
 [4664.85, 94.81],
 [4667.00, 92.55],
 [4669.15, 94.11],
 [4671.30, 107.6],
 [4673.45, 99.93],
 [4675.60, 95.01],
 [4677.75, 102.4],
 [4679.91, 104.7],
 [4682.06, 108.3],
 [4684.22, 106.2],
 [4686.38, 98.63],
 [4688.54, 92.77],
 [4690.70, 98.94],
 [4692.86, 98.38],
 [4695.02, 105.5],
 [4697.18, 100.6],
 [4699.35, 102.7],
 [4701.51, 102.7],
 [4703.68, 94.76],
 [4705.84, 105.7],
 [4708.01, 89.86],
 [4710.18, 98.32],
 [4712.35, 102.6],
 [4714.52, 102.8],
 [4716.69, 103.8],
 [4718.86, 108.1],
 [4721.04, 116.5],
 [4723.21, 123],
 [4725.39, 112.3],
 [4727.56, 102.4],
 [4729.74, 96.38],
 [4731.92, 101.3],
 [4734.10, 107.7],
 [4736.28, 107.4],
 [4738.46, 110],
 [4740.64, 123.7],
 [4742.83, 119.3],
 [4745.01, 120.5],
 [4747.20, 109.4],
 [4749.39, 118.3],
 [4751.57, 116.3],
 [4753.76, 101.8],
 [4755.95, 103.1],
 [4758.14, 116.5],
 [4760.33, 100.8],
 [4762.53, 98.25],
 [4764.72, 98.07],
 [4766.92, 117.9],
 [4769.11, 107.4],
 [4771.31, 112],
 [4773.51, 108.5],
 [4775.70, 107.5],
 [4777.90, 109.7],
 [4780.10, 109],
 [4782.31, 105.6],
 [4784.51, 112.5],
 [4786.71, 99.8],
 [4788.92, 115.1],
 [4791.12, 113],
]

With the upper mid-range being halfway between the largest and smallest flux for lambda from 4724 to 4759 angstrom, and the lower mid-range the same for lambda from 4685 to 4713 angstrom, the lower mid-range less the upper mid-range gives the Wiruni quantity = -12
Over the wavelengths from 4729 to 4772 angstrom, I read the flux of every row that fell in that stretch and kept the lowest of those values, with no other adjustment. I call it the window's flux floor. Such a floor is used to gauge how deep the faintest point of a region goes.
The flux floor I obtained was 96.38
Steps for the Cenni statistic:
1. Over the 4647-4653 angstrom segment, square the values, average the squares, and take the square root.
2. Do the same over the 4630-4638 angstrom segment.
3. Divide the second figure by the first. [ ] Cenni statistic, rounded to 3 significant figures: 1.08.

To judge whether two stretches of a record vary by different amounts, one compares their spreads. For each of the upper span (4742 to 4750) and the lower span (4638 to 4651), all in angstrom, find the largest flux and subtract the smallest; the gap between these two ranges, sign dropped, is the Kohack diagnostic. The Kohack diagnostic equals 3.8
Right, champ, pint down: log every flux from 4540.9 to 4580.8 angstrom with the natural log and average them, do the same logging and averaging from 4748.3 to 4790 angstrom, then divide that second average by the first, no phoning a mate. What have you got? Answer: 1.01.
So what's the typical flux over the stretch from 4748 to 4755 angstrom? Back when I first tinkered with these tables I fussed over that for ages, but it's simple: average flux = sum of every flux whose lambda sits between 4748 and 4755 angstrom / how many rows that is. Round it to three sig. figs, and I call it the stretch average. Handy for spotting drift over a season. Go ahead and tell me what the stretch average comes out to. 112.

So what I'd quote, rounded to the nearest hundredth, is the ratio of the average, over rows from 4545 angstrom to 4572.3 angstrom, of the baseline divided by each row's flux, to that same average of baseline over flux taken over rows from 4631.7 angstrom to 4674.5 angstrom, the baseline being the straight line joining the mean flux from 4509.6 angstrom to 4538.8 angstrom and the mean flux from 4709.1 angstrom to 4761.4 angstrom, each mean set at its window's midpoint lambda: 0.93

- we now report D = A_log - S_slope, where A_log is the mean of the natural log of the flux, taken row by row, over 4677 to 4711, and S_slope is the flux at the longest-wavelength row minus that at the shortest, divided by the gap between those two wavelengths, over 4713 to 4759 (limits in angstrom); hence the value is 4.3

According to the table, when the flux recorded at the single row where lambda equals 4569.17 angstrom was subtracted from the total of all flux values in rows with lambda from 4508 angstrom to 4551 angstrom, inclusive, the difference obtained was 2007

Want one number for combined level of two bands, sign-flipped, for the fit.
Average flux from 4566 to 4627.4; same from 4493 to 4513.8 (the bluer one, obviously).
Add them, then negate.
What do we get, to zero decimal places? -206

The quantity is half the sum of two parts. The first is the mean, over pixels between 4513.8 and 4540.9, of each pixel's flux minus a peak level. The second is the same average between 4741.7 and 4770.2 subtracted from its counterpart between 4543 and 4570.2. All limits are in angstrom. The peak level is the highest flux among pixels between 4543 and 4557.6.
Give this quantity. -8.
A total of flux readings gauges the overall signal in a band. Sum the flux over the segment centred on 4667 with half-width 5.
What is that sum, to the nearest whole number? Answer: 500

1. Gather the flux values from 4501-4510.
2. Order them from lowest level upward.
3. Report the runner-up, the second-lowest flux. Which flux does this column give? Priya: 99.6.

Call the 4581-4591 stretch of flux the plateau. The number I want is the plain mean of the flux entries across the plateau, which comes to 106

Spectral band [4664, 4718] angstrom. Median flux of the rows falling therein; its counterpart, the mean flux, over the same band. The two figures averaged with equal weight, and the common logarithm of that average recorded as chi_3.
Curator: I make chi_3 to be 2.00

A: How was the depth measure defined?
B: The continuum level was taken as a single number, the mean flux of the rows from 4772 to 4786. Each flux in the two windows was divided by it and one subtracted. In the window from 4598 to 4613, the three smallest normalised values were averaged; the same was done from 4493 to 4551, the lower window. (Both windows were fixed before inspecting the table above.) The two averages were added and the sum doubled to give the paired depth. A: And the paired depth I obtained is -0.48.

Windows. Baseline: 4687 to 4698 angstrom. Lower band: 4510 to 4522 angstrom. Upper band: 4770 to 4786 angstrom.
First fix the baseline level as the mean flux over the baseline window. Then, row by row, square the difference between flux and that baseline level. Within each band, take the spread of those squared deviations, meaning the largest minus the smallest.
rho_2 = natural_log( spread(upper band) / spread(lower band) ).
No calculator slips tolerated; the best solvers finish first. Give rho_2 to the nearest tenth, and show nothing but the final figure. 1.0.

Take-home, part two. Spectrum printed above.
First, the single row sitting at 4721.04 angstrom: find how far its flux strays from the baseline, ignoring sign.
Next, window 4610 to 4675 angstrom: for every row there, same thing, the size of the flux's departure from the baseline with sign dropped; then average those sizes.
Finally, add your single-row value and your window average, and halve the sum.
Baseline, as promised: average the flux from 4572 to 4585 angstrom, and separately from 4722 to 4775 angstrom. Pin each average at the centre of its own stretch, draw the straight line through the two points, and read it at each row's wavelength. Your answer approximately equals 7.3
